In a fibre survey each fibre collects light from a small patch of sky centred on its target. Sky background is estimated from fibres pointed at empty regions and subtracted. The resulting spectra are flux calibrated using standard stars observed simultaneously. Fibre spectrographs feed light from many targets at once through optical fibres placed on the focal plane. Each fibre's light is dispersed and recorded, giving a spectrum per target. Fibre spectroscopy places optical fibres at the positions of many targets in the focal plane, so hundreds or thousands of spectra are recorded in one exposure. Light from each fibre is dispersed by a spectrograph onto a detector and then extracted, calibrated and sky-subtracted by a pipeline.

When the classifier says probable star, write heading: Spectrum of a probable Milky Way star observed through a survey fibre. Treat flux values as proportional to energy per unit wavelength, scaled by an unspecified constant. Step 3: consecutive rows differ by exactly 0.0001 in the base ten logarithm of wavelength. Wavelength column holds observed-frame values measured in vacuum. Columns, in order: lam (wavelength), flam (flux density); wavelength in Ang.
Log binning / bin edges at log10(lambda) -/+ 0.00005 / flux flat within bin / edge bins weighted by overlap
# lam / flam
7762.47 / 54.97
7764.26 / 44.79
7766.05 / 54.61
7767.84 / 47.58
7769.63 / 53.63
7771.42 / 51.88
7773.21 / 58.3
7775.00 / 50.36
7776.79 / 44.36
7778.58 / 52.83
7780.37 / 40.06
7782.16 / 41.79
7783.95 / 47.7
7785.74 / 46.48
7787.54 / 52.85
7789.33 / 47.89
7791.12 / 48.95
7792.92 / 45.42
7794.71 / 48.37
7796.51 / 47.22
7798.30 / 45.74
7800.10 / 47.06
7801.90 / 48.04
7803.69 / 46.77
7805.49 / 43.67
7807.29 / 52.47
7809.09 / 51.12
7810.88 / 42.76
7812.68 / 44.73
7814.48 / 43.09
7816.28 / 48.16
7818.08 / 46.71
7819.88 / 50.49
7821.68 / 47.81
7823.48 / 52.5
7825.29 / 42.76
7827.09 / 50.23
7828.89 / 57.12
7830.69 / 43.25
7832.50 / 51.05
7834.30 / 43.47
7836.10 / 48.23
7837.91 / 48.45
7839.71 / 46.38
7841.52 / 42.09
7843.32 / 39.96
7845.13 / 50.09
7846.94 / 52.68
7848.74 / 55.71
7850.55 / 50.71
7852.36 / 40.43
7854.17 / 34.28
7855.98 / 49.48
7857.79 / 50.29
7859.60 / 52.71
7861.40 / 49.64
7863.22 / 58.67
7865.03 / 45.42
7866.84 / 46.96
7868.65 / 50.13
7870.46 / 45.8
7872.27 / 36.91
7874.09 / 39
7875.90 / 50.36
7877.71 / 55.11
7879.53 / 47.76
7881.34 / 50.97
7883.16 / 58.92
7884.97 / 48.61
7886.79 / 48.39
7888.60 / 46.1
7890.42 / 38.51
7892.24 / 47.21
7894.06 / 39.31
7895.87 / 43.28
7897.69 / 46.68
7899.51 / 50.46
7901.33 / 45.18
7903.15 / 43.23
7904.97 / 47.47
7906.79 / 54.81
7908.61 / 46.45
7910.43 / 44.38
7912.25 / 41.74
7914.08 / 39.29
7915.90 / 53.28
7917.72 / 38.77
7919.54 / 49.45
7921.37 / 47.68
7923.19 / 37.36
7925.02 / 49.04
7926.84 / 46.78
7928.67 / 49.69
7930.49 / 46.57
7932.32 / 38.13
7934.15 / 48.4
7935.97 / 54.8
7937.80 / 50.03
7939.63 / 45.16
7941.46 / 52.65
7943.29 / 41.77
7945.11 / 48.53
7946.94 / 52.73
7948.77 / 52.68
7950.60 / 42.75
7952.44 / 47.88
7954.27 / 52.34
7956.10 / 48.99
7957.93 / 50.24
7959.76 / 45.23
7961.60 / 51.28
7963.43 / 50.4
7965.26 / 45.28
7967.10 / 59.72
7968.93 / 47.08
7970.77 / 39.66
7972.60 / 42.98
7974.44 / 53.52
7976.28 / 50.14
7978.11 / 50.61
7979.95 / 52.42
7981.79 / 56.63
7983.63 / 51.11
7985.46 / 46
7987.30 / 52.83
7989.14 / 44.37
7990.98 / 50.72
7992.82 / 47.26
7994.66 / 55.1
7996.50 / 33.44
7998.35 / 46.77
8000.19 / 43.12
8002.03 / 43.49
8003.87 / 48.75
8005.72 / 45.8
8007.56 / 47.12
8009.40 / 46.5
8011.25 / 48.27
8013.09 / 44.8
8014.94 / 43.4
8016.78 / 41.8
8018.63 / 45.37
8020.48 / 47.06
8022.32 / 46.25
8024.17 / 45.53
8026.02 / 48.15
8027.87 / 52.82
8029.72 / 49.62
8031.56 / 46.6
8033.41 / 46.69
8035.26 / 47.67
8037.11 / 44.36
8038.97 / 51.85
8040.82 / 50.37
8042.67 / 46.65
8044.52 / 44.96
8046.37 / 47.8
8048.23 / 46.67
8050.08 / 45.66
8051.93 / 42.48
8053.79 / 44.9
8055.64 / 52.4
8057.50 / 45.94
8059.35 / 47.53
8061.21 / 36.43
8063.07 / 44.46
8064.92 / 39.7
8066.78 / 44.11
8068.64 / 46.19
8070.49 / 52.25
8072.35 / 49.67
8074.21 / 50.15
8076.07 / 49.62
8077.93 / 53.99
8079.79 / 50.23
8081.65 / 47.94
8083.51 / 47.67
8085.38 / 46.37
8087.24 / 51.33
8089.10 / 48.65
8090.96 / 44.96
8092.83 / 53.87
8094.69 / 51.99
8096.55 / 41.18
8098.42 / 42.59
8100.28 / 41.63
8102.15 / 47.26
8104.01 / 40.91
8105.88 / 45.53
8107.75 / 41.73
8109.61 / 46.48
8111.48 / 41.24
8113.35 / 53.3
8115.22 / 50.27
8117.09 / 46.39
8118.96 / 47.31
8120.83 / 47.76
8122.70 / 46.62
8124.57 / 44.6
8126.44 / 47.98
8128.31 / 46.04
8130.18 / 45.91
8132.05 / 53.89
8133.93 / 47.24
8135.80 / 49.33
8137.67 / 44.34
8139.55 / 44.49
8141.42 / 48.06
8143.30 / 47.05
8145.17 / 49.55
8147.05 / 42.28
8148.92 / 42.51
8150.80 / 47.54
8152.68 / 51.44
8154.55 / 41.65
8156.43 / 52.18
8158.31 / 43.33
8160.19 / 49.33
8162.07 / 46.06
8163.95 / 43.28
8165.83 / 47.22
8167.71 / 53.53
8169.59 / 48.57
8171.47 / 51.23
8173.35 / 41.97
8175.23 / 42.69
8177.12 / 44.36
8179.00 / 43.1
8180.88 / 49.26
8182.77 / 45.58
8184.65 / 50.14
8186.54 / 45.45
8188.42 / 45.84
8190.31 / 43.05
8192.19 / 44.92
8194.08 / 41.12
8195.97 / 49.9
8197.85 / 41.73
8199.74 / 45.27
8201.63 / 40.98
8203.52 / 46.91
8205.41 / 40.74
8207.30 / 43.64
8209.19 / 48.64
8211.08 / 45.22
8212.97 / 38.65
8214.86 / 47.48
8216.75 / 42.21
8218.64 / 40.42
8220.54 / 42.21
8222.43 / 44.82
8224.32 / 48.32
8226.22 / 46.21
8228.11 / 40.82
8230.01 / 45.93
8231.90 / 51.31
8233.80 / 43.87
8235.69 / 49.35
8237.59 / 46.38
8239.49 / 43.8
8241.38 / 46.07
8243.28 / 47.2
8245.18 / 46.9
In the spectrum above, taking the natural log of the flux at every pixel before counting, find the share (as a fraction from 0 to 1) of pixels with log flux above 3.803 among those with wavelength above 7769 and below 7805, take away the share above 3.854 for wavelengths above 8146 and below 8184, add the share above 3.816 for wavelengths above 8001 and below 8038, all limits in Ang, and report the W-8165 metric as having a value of 1.10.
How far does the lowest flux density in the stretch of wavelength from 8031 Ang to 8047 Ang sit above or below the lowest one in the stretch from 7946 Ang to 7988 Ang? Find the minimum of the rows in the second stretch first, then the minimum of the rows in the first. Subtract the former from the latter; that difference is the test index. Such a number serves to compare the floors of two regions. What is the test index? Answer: 4.7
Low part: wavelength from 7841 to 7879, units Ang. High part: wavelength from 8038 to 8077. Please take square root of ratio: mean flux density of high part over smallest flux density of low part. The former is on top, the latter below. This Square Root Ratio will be 1.17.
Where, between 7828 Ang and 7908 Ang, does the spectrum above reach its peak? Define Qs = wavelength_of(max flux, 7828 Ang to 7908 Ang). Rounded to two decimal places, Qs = 7883.16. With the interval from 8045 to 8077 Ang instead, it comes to 8055.64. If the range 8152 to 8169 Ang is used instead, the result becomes 8167.71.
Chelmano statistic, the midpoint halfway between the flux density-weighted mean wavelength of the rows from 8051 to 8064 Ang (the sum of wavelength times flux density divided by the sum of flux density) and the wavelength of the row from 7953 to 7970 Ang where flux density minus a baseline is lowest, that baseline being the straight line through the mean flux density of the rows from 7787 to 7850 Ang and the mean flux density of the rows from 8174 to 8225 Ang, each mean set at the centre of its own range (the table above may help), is 8008.6 Ang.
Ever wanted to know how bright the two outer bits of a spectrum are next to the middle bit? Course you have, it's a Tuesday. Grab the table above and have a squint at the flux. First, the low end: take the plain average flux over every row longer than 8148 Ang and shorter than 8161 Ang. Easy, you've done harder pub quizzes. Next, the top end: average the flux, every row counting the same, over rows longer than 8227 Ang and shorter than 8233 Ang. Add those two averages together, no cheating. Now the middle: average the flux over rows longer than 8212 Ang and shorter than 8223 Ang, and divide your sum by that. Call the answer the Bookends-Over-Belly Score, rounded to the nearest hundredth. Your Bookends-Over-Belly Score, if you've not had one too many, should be 2.18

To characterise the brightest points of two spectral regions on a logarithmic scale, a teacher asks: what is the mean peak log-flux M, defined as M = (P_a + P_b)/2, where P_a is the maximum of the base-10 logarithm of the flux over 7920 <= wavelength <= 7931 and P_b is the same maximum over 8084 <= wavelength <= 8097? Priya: 1.71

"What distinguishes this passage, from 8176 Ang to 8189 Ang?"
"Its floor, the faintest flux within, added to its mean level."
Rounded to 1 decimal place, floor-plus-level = 89.3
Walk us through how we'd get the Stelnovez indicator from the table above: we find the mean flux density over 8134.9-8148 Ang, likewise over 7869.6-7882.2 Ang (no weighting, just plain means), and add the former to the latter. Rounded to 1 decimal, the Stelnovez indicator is 93.0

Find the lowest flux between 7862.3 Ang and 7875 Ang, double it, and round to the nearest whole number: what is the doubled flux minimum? 74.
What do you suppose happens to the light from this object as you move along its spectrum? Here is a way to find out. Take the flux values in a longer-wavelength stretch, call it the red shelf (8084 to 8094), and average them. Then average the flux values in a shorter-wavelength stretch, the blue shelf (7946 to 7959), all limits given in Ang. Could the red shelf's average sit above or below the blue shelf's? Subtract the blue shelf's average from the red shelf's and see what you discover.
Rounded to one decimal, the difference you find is -0.6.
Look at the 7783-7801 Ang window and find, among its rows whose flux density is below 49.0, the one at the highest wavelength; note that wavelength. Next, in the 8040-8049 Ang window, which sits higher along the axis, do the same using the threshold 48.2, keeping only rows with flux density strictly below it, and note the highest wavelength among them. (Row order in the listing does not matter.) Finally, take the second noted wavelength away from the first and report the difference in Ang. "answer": -248.1 Ang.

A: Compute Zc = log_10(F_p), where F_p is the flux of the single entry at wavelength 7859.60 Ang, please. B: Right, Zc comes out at 1.72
